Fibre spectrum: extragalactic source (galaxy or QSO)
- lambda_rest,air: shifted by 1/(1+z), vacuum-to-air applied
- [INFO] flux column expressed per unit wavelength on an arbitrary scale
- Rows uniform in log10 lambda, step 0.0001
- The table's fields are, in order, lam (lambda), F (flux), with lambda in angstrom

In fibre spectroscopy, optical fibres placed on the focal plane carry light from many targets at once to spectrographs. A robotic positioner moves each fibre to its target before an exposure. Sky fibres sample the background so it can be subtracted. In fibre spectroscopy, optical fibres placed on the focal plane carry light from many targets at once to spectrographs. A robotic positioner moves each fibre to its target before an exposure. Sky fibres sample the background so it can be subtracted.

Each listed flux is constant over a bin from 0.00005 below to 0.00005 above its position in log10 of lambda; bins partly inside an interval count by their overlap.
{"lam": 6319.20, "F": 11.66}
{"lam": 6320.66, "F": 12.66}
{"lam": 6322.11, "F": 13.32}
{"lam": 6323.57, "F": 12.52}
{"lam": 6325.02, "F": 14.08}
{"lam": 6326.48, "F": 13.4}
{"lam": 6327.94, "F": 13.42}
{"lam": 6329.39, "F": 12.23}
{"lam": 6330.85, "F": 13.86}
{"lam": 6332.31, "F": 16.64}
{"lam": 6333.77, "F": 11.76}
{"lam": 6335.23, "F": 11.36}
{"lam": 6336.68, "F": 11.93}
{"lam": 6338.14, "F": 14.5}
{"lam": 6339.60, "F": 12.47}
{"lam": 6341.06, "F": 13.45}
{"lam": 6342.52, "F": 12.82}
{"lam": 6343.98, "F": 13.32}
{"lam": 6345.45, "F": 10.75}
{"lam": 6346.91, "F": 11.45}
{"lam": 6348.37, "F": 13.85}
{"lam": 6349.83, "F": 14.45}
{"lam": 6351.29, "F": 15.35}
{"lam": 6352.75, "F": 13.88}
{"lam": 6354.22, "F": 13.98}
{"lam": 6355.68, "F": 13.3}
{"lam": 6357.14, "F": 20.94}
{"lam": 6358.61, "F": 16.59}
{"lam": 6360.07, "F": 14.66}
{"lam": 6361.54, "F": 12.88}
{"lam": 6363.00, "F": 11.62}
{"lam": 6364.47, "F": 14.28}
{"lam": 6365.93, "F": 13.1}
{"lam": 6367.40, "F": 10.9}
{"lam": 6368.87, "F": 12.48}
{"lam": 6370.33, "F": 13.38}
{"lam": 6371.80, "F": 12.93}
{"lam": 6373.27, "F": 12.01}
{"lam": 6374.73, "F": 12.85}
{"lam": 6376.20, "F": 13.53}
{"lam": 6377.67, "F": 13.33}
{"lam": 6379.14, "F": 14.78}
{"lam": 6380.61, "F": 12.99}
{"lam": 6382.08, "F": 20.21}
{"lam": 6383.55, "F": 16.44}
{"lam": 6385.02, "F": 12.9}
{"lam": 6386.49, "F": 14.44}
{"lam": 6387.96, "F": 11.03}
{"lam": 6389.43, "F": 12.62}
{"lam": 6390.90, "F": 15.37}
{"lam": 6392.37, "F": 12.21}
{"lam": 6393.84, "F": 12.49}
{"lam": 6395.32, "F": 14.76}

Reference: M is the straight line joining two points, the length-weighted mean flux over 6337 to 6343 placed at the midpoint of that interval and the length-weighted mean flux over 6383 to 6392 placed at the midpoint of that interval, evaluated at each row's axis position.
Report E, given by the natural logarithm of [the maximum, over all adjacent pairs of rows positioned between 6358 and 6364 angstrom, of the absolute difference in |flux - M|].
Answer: 0.7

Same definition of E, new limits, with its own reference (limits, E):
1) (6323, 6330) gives -0.4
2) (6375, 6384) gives 1.8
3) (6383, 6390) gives 0.7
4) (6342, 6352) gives 0.9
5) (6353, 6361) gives 2.0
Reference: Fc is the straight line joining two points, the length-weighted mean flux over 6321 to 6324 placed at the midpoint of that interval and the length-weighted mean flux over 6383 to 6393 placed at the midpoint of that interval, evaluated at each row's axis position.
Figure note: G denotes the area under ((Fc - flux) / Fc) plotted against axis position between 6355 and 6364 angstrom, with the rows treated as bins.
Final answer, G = -1.2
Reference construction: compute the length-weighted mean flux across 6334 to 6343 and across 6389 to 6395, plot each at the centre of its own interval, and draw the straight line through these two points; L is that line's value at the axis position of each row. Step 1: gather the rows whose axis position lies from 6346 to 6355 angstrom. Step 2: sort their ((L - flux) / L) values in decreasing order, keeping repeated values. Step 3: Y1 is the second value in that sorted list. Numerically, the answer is -0.08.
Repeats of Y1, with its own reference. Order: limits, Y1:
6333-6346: 0.10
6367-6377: 0.08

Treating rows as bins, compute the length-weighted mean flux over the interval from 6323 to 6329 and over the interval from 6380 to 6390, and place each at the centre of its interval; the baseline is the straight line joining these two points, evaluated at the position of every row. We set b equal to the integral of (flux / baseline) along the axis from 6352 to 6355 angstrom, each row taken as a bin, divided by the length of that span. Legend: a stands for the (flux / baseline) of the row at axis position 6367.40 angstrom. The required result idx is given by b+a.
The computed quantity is 1.78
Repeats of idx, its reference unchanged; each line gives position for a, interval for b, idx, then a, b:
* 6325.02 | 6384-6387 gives 2.02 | 1.06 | 0.96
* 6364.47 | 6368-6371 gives 1.93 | 1.02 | 0.91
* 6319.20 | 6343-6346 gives 1.77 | 0.88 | 0.89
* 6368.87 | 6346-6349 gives 1.79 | 0.88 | 0.91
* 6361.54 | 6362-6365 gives 1.84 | 0.92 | 0.92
